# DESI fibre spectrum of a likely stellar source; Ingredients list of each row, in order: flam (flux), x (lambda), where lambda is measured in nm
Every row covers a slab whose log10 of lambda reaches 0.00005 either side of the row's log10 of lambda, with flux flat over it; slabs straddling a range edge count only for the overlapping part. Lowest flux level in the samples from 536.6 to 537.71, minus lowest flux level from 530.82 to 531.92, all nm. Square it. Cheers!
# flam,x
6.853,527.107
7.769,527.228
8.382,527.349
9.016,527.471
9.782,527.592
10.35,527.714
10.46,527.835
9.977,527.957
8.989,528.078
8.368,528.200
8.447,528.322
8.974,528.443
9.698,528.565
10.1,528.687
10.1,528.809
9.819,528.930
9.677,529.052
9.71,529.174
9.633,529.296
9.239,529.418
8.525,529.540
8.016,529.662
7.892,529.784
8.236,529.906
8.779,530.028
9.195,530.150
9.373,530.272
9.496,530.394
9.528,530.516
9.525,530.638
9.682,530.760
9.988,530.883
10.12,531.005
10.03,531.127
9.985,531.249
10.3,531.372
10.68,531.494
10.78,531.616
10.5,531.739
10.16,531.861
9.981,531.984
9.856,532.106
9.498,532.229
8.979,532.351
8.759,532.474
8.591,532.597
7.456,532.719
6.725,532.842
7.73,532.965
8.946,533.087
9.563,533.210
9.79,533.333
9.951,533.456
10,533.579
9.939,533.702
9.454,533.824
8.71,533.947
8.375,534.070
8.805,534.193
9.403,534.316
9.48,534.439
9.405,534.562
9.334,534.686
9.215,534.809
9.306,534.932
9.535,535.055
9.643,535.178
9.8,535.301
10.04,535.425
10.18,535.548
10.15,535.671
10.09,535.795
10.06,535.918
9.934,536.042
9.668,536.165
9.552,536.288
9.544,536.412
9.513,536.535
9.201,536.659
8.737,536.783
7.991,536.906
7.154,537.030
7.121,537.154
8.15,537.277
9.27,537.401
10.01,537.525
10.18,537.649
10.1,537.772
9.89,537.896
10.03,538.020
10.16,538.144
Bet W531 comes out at 8.2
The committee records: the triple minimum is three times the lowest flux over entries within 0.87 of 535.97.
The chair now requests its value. 26.2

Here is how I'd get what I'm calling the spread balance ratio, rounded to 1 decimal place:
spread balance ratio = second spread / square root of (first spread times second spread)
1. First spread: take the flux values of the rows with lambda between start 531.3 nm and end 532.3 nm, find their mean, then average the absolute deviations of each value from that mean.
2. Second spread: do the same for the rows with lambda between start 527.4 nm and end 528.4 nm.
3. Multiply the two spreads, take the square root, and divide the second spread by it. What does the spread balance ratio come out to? 1.4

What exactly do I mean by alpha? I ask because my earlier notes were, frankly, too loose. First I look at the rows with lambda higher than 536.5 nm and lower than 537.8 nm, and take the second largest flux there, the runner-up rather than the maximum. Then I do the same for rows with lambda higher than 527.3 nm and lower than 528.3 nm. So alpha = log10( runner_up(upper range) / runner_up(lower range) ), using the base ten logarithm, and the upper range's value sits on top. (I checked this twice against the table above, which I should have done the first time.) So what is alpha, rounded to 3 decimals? -0.011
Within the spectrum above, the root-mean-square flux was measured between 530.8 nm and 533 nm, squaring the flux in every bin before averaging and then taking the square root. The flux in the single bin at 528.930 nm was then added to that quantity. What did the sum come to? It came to 19.3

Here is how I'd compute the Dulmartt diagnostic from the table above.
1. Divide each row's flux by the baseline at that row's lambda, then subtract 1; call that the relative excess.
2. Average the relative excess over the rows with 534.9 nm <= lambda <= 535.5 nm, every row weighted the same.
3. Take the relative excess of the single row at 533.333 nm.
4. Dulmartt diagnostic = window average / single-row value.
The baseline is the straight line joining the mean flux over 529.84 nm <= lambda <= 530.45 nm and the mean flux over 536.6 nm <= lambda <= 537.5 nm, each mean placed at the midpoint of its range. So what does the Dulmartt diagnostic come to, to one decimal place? 1.1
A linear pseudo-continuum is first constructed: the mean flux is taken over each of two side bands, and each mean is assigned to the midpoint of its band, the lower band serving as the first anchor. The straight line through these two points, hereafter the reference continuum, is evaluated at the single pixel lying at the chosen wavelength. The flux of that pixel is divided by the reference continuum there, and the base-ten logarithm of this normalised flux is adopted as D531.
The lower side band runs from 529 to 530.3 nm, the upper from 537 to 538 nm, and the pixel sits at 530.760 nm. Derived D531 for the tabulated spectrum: 0.035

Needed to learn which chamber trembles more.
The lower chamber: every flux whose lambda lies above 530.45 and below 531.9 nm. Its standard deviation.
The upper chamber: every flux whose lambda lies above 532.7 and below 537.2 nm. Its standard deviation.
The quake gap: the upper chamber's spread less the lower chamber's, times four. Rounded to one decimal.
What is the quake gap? 2.1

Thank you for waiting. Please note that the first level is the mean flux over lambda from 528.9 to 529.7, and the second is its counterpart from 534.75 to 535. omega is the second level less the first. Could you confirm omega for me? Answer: 0.0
